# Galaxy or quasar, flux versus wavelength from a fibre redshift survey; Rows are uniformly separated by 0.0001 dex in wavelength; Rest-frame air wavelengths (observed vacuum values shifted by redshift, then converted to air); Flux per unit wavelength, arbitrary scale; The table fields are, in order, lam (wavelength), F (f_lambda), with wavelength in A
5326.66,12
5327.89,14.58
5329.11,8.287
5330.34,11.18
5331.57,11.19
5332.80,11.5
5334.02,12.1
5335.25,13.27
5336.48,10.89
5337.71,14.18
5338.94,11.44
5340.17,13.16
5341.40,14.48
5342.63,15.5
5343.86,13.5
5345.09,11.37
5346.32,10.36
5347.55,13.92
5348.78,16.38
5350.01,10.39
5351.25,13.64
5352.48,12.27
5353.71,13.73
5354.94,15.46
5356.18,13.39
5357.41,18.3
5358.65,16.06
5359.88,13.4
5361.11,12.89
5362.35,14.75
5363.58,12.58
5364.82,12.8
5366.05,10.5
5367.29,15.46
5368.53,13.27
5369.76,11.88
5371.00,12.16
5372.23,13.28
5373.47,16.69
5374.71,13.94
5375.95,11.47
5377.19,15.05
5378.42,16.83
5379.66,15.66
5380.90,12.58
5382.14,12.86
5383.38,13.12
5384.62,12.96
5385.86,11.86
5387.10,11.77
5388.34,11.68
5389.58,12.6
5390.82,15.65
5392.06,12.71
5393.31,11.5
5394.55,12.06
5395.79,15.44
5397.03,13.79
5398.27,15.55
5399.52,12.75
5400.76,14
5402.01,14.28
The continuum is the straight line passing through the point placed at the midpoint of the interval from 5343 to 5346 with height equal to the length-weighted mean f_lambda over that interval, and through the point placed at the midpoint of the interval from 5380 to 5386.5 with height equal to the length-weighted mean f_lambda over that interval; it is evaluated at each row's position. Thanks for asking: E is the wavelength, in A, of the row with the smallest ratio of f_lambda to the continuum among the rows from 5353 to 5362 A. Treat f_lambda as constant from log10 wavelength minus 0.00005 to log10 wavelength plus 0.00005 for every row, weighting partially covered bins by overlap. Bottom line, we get 5361.11 A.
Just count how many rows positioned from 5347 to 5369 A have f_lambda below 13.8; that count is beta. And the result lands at 11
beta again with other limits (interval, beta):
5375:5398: 13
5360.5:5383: 11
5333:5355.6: 12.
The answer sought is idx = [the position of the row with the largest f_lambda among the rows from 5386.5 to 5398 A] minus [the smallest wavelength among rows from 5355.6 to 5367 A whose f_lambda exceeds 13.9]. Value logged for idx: 33.4 A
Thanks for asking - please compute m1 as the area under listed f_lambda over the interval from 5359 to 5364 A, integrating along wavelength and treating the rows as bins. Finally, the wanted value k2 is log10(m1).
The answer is 1.8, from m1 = 68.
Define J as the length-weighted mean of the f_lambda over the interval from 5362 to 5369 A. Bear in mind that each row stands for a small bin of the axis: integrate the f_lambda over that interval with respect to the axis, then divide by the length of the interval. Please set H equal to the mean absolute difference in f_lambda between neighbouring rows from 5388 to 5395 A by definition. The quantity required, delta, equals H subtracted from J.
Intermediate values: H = 1.7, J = 13.2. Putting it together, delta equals 11.4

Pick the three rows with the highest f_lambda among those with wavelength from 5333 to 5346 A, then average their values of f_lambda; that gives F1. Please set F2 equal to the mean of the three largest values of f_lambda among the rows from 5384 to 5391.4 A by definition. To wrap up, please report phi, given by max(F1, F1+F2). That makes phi 28.5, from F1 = 14.7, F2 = 13.7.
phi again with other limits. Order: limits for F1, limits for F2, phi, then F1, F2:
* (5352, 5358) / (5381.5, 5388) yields 28.8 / 15.8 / 13.0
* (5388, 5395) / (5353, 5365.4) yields 30.3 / 13.7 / 16.6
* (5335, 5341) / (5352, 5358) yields 29.4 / 13.5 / 15.8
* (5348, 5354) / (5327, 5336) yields 27.9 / 14.6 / 13.3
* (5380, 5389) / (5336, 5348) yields 27.7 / 13.0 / 14.7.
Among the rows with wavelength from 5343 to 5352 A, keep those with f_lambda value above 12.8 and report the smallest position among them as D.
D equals 5343.86 A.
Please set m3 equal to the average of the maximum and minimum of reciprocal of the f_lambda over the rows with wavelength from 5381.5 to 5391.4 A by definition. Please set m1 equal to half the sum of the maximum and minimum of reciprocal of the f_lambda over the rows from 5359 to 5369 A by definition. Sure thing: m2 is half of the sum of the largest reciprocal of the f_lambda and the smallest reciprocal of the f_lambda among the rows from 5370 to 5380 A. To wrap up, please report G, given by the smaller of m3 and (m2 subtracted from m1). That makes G 0.0067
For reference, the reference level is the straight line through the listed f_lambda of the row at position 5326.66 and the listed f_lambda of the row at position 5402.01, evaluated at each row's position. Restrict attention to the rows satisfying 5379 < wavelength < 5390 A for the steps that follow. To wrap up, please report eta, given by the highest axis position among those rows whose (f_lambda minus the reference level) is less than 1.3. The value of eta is 5389.58 A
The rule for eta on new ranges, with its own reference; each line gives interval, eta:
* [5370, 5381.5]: 5380.90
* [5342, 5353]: 5352.48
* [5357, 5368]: 5366.05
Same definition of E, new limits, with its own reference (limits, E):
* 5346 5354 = 5346.32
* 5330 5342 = 5336.48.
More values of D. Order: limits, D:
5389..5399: 5390.82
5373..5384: 5373.47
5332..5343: 5335.25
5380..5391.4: 5382.14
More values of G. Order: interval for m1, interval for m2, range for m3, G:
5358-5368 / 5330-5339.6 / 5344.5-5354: -0.0024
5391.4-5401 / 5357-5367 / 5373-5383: 0.0007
